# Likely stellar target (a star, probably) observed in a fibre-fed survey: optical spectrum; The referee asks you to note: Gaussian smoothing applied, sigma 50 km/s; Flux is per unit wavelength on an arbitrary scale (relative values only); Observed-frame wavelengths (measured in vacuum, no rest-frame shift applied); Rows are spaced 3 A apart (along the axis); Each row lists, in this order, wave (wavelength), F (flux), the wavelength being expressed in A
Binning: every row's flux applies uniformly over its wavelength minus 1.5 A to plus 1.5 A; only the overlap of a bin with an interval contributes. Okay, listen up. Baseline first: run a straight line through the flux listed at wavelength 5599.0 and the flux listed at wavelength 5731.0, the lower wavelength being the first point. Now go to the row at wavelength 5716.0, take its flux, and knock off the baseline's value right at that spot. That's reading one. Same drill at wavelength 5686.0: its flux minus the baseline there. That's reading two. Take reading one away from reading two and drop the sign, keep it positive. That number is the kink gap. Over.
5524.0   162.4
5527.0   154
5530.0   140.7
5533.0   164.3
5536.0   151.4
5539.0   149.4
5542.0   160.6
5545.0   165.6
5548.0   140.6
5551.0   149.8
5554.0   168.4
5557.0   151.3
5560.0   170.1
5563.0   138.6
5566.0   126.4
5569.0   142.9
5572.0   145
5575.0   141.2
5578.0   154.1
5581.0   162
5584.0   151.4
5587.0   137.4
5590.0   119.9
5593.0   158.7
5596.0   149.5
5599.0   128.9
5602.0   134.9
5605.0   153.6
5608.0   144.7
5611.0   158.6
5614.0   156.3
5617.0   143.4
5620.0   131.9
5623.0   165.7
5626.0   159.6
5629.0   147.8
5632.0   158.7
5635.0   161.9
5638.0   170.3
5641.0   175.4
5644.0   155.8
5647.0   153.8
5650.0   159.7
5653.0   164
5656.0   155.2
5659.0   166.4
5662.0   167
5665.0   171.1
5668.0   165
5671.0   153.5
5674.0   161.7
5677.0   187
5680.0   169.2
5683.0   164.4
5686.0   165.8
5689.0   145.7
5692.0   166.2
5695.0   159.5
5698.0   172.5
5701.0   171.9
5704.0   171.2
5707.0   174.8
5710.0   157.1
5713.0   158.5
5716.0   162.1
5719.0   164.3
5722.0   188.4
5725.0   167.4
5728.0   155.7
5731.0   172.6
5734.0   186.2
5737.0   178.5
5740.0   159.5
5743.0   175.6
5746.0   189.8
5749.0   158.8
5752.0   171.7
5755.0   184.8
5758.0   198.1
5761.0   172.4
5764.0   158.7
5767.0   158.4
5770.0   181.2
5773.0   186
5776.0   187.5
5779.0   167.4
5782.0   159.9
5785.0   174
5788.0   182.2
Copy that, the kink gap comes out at 13.6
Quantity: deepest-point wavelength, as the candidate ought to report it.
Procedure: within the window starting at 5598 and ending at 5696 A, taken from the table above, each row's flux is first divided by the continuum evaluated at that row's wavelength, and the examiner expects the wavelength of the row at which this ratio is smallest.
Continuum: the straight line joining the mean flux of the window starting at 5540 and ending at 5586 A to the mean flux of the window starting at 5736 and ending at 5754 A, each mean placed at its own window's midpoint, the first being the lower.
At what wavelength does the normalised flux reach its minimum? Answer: 5599.0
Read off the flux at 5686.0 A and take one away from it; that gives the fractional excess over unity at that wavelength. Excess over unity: 165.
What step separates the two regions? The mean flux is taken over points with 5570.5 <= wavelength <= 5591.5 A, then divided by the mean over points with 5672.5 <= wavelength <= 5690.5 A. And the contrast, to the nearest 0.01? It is 0.87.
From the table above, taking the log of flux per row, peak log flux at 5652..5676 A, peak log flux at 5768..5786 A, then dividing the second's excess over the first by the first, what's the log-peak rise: 0.018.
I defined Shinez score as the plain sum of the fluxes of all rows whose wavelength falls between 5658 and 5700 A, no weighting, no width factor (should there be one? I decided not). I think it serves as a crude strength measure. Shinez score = 2315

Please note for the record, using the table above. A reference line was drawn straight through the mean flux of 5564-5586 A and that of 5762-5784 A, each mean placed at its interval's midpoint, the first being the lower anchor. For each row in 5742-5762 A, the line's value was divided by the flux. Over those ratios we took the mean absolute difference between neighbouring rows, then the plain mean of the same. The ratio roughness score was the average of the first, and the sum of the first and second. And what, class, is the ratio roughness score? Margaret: 0.570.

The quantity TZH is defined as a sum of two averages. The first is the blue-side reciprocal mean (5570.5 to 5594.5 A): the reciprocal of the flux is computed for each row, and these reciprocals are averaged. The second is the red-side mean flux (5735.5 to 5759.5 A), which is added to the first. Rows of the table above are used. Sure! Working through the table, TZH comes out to 177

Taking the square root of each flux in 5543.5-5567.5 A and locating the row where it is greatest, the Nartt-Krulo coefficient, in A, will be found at 5560.0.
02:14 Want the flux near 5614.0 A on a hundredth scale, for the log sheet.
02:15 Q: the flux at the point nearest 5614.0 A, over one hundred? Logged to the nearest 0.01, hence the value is 1.56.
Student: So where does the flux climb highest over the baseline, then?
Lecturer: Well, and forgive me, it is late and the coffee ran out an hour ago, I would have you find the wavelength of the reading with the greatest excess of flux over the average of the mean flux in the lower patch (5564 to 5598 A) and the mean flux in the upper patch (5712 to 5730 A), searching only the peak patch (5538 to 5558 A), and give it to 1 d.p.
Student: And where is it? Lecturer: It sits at 5554.0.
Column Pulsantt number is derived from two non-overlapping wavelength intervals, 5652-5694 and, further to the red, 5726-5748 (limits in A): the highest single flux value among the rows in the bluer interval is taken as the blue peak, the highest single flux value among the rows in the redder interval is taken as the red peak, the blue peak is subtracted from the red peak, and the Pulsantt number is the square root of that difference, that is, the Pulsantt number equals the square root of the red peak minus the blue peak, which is 1.7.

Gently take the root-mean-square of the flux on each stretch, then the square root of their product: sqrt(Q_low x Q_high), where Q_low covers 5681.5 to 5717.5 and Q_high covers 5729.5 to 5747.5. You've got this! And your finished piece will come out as 171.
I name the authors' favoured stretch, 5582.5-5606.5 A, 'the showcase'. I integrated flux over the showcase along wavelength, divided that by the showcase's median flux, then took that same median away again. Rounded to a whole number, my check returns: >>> -120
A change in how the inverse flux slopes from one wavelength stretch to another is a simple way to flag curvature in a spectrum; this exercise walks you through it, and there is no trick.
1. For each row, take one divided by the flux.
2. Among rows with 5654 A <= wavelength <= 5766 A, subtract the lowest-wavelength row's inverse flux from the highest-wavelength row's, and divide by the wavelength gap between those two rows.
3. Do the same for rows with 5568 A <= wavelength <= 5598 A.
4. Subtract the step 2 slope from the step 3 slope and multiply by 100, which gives -0.0010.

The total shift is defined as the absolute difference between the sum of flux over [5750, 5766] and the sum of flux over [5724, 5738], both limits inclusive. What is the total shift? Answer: 25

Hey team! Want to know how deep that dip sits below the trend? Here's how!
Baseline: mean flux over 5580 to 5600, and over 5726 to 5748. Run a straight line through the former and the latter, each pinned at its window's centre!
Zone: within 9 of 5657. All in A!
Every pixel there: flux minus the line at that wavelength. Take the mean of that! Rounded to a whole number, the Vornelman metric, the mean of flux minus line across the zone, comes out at 6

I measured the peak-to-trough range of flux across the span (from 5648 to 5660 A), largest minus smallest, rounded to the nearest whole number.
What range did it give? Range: 11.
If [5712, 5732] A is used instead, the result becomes 33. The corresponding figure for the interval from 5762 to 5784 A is 29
